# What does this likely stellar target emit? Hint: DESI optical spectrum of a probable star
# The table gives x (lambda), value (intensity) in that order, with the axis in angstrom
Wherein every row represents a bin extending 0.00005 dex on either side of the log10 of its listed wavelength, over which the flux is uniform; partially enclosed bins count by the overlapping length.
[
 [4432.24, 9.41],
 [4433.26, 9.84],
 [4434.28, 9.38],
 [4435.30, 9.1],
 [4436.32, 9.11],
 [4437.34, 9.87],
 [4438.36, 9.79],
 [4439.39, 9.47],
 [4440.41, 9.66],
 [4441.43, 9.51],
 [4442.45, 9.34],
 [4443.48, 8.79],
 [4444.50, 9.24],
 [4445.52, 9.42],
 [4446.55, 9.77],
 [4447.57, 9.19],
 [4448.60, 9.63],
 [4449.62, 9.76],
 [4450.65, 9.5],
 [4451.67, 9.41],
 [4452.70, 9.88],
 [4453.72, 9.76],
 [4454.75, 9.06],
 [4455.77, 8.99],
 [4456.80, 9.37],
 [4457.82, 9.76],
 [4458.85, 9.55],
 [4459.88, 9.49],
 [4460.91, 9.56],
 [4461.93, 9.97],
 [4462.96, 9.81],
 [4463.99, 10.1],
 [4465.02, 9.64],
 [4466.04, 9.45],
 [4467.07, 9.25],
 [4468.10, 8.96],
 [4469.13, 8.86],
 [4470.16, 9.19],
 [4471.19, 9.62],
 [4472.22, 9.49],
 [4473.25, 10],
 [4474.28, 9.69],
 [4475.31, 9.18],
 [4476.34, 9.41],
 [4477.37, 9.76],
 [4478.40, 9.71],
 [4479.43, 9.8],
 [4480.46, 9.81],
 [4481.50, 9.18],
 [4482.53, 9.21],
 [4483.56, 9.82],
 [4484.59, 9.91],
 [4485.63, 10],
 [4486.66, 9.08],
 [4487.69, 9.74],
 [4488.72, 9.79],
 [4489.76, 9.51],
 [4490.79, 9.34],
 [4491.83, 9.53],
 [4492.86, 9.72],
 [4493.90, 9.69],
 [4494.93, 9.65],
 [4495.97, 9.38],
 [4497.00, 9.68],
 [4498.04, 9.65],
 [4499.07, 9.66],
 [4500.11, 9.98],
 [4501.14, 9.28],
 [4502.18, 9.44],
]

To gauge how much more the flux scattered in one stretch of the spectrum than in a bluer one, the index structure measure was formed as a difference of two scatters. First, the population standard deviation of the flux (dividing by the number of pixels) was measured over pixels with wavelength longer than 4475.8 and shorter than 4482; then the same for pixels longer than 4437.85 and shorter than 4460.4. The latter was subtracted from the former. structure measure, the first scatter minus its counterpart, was -0.043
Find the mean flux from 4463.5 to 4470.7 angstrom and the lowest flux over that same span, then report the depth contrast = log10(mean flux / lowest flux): 0.023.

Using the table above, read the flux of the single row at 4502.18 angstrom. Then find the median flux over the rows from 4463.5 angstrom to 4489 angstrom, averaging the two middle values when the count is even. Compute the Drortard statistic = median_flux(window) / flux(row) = 1.02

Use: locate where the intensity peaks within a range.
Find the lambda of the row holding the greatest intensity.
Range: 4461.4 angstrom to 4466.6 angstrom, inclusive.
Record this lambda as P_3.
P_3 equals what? 4463.99 angstrom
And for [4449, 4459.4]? 4452.70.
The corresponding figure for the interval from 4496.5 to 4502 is 4500.11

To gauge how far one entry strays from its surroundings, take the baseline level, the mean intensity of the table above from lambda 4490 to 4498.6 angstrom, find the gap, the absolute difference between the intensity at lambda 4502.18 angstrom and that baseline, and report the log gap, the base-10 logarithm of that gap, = -0.85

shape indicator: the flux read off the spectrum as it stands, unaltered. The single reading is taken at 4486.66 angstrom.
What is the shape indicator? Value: 9.08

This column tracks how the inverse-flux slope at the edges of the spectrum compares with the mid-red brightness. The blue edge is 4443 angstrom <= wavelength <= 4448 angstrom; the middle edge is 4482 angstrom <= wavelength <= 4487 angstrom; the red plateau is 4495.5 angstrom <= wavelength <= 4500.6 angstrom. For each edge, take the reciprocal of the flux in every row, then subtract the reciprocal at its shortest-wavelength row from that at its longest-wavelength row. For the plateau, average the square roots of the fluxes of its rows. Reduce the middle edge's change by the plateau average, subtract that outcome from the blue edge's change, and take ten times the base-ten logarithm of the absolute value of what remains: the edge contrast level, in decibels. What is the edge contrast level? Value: 4.92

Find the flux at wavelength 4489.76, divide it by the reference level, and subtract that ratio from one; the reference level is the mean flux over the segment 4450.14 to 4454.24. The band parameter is 0.01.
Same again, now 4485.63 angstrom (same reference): -0.04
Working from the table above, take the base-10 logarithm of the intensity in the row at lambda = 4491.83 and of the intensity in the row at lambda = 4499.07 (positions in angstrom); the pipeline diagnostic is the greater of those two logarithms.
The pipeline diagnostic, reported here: 0.985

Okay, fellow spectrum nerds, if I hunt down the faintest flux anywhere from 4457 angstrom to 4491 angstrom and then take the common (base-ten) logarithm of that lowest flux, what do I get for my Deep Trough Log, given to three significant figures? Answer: 0.947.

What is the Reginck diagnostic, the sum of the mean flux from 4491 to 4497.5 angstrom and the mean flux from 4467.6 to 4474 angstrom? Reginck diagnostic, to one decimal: 19.0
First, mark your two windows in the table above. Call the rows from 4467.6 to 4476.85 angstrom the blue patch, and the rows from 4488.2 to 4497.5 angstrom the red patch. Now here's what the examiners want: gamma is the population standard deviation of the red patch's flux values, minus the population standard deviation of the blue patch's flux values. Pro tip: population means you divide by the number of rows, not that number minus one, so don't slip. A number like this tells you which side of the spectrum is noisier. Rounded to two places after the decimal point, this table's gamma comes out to -0.20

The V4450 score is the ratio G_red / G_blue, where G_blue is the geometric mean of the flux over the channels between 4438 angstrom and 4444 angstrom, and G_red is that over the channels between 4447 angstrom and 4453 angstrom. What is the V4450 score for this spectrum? 1.015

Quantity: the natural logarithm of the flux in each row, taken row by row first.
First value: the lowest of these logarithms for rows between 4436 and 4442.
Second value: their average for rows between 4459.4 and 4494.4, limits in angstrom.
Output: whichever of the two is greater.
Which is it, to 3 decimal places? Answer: 2.258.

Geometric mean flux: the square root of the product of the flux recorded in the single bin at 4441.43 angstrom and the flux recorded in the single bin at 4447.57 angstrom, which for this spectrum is 9.35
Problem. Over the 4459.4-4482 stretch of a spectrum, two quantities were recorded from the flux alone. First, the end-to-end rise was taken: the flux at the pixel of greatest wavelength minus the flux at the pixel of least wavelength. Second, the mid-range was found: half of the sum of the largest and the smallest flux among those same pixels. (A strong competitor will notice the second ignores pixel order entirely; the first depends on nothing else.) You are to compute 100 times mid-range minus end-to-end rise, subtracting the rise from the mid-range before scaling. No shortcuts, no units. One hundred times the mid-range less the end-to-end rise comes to 979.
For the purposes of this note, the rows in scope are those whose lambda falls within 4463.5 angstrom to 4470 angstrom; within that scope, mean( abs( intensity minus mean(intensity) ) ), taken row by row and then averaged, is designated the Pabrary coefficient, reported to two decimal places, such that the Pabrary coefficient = 0.35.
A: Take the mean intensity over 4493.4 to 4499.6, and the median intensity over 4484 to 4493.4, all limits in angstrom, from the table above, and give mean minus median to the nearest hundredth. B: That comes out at -0.10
